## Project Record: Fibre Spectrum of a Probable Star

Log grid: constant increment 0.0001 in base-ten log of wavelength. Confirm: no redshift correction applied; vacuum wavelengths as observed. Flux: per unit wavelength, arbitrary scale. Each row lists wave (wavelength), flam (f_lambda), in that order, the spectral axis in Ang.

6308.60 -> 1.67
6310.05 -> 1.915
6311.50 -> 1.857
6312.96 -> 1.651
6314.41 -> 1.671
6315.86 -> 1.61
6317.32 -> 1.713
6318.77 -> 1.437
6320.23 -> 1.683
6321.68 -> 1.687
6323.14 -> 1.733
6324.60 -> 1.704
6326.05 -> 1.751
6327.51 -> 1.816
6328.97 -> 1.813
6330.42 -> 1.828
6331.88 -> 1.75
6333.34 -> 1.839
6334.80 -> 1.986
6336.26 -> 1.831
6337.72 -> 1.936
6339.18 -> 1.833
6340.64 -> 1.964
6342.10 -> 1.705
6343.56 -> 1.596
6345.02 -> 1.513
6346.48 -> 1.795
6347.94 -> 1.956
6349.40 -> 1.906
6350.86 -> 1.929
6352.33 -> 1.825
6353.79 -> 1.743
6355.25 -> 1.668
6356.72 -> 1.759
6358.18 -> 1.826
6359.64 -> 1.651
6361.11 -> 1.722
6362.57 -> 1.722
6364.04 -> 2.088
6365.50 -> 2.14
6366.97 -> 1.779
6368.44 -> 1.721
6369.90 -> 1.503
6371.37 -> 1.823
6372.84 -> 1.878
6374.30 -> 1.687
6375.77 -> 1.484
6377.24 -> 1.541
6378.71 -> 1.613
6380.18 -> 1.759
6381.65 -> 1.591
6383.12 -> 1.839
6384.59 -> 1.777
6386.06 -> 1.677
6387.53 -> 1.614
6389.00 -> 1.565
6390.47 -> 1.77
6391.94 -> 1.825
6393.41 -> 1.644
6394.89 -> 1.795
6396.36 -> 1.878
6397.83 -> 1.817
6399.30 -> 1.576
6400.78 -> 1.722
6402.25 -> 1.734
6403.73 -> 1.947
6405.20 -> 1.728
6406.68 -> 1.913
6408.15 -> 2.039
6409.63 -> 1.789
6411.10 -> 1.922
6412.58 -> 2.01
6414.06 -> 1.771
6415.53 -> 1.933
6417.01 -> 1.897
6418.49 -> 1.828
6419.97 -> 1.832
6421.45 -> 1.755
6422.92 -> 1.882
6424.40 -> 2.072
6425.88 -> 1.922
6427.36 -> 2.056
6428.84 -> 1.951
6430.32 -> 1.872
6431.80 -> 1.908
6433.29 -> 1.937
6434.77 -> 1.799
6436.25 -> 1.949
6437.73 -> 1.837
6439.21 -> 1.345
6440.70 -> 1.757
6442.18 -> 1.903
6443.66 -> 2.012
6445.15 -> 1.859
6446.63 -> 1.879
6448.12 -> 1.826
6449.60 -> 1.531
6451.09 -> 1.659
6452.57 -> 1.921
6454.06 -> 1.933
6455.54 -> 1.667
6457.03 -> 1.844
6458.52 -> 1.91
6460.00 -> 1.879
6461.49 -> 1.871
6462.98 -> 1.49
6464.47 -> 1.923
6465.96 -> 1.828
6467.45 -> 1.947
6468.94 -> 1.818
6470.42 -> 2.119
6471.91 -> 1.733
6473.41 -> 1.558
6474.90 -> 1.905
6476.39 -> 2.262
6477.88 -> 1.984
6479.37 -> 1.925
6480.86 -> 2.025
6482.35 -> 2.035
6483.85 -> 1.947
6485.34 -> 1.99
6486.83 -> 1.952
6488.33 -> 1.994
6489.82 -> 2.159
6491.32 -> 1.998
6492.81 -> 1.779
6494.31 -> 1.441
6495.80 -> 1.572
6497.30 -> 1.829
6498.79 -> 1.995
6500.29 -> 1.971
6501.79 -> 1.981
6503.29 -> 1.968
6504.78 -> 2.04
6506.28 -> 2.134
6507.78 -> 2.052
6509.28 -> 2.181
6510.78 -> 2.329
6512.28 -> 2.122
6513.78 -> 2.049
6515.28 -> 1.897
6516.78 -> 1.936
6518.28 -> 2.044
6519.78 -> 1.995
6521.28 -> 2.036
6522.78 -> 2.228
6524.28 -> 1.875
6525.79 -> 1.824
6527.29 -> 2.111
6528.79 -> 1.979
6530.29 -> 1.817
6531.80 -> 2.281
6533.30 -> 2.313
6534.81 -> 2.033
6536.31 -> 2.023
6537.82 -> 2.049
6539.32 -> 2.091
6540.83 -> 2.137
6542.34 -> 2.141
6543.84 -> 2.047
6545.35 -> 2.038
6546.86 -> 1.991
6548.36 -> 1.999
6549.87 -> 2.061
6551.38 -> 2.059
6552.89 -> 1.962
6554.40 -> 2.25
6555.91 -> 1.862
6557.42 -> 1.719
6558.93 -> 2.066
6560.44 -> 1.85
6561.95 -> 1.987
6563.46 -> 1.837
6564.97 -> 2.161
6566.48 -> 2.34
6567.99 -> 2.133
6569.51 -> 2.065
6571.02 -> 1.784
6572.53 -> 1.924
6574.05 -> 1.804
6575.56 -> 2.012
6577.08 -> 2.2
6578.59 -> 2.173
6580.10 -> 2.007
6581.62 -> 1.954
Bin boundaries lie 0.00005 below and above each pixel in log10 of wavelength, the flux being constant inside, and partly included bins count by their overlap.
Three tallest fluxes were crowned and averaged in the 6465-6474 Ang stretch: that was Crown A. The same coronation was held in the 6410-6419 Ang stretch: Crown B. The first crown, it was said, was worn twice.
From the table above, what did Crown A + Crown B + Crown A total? 5.88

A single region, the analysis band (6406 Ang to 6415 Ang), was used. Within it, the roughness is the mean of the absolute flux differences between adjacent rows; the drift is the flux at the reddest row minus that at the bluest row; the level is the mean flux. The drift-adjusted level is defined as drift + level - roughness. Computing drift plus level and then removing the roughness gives 1.60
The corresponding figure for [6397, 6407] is 1.70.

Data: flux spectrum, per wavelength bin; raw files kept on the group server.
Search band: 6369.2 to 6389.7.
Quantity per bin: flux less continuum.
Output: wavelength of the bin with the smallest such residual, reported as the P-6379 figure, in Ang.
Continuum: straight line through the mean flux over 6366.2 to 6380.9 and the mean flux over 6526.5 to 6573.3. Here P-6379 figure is 6375.77 Ang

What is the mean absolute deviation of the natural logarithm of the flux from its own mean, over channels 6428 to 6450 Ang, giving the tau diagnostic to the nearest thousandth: 0.068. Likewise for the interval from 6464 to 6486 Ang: 0.059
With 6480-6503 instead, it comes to 0.076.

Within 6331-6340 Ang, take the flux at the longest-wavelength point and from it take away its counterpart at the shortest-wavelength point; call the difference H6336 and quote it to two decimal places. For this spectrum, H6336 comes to 0.08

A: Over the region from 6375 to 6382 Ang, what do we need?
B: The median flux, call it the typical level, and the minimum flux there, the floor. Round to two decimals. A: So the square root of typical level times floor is 1.54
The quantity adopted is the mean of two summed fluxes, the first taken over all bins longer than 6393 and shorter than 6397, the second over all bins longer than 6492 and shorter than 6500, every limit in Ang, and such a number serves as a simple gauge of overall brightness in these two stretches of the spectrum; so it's 7.0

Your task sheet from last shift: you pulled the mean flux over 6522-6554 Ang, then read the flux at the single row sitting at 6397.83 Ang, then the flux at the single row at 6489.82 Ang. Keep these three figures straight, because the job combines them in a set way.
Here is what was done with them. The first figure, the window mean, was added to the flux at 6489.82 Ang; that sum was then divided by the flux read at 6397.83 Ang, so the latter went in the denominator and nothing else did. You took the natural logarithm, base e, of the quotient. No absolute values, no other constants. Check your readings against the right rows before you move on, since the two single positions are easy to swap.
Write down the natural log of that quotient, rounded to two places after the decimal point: 0.84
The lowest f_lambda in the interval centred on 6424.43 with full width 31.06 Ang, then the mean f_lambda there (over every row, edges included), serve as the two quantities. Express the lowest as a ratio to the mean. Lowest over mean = 0.719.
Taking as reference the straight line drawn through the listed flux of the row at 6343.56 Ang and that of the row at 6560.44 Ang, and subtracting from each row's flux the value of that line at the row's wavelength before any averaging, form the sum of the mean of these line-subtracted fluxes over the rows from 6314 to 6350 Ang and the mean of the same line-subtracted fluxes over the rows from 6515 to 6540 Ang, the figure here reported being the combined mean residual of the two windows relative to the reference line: 0.40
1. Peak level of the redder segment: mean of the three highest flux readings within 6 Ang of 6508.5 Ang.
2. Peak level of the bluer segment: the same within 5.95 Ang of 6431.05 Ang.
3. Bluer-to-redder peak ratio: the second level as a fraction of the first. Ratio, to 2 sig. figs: 0.90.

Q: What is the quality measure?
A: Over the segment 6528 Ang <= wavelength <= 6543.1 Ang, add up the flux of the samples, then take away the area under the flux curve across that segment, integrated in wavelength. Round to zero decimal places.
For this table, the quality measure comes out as -11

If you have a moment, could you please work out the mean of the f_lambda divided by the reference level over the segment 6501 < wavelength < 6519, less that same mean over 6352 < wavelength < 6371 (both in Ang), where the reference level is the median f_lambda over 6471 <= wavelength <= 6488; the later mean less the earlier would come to 0.14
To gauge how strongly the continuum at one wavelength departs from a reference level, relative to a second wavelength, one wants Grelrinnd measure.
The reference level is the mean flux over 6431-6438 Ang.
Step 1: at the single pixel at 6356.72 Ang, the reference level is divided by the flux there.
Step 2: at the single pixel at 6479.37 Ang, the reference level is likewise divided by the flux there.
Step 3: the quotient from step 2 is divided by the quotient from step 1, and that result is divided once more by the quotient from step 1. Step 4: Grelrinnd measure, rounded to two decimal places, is 0.85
